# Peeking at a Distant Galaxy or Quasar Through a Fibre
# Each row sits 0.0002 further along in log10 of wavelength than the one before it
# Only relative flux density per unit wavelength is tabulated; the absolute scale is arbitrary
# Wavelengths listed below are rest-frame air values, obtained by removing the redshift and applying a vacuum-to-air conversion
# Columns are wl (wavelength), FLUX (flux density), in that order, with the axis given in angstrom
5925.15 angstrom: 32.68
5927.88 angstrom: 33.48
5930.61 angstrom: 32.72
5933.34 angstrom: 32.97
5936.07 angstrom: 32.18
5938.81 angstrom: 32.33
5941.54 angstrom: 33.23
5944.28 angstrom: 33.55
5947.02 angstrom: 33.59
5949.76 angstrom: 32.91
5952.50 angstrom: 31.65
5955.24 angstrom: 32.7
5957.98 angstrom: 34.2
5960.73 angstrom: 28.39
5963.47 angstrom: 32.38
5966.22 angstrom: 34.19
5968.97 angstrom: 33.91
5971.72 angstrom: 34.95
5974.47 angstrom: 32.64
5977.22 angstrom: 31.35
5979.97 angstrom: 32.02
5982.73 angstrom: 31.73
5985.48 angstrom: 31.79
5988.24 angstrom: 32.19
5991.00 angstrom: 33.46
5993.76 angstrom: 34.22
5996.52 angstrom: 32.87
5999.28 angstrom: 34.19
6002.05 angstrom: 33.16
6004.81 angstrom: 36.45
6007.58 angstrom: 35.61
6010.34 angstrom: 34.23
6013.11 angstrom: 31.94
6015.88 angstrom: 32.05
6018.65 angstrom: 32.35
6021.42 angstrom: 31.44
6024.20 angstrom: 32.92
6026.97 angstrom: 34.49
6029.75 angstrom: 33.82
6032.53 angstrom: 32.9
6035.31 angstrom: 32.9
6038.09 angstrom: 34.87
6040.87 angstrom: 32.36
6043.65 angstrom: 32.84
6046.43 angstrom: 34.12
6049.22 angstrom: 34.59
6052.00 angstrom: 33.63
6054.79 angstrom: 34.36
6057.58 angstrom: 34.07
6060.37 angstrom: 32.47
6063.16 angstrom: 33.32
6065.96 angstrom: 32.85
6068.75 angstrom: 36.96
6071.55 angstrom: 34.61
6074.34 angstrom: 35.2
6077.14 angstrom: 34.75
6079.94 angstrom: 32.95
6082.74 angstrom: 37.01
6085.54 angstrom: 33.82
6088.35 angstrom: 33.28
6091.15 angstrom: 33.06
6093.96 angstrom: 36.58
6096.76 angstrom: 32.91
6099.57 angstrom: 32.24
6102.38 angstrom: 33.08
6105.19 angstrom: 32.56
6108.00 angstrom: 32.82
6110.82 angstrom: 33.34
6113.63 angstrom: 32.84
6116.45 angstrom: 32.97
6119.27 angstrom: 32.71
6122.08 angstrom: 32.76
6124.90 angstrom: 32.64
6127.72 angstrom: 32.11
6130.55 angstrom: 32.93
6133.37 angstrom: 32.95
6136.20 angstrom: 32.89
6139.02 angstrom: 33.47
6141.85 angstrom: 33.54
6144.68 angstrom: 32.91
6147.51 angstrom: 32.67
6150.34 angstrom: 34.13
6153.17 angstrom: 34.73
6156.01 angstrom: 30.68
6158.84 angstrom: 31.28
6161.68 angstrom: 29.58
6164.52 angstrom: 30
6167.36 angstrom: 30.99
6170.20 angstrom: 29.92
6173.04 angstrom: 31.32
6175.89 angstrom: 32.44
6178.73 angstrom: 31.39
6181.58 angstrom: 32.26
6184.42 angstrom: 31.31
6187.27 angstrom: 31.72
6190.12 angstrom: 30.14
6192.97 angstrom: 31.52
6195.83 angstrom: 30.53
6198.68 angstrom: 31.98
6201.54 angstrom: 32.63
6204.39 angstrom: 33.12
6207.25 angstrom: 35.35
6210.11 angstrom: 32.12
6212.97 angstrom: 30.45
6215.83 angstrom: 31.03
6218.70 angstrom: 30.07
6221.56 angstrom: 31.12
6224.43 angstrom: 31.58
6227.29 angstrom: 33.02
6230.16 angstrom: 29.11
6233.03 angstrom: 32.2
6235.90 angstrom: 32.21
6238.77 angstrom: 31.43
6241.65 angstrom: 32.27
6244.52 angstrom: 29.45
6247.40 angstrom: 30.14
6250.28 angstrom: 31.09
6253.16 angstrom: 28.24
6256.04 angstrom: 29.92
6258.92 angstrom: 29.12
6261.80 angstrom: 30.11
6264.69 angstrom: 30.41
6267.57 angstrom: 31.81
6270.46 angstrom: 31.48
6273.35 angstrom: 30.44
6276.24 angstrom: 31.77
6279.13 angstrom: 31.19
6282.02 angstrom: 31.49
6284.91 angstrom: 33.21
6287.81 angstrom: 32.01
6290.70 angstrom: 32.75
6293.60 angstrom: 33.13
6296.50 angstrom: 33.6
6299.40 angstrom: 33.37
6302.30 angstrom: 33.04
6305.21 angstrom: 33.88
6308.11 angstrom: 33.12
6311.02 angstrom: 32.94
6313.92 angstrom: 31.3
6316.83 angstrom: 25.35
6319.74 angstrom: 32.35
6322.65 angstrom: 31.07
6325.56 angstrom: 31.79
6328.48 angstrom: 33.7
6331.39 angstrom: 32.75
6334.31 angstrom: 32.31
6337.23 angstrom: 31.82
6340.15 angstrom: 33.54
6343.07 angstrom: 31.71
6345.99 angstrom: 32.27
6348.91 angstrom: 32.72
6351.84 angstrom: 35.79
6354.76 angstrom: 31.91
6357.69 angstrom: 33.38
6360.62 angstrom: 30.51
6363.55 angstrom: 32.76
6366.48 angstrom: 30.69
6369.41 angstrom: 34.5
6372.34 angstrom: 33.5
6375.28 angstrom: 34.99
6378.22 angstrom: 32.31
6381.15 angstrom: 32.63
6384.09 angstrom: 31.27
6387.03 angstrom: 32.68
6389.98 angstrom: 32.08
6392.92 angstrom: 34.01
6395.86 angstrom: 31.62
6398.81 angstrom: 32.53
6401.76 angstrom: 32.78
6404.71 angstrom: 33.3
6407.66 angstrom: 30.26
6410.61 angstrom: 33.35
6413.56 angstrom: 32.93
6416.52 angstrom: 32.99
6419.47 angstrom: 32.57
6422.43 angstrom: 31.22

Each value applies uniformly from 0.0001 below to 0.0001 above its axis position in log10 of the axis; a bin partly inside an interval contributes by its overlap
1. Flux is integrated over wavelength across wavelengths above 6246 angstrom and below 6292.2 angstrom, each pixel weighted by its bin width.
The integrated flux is 1430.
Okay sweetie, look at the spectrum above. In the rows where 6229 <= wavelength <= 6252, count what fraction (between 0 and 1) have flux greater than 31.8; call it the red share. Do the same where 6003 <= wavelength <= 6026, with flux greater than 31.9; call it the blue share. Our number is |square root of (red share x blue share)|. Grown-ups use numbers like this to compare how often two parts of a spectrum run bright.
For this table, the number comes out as 0.57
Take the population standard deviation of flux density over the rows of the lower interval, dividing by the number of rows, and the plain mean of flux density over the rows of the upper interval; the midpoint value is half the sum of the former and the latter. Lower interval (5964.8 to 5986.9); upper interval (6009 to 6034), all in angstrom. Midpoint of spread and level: 17.1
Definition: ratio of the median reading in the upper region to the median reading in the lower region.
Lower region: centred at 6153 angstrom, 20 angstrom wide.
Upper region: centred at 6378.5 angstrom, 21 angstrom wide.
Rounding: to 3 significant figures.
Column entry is 1.00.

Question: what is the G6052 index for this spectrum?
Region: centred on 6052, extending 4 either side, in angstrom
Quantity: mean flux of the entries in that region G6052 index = 34.2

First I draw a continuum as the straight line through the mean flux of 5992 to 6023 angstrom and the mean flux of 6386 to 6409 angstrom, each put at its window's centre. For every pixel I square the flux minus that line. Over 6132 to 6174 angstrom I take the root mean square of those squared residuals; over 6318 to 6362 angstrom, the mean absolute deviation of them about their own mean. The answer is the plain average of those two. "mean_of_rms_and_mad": 3.4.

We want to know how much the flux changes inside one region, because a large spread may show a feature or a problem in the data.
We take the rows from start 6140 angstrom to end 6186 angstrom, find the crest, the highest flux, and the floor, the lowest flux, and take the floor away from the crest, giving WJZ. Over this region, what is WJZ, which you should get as 5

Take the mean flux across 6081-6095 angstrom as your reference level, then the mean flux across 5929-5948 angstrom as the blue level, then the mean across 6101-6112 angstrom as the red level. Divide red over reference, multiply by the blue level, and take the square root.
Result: 5.59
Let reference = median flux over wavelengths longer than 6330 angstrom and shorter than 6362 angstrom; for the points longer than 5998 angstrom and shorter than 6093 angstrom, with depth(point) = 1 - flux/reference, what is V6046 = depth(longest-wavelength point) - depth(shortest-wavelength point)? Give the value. 0.0350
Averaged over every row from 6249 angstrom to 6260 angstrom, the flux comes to 29.6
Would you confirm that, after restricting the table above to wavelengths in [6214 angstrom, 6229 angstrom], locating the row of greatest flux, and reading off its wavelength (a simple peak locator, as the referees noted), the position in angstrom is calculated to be 6227.29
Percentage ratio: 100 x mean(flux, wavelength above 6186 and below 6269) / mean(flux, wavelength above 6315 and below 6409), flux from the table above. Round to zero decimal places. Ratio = 96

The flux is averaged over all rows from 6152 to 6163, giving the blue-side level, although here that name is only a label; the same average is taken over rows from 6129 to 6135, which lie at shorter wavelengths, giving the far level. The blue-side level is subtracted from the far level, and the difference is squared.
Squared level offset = 1.9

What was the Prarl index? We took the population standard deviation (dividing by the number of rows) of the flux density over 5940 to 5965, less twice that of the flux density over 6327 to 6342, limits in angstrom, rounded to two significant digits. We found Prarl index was 0.19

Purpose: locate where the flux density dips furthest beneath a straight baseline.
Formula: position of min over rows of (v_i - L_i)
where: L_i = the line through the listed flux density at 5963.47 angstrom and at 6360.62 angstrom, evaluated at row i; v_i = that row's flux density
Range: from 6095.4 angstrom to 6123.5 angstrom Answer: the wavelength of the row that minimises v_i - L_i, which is 6099.57 angstrom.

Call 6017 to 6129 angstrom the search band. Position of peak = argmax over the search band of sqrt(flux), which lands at 6082.74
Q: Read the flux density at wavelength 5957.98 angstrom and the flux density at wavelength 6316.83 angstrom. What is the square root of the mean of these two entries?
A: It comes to 5.46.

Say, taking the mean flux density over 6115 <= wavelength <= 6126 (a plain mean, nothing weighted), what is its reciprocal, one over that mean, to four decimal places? 0.0305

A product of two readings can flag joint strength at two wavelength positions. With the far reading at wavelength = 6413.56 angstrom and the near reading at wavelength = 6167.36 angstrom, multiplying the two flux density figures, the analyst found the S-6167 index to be 1021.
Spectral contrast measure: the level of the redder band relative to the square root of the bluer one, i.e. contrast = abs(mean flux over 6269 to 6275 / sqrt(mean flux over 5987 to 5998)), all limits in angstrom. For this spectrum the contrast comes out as 5.37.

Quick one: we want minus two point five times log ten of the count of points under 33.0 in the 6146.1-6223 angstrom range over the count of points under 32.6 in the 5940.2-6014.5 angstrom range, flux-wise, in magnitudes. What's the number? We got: -1.0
